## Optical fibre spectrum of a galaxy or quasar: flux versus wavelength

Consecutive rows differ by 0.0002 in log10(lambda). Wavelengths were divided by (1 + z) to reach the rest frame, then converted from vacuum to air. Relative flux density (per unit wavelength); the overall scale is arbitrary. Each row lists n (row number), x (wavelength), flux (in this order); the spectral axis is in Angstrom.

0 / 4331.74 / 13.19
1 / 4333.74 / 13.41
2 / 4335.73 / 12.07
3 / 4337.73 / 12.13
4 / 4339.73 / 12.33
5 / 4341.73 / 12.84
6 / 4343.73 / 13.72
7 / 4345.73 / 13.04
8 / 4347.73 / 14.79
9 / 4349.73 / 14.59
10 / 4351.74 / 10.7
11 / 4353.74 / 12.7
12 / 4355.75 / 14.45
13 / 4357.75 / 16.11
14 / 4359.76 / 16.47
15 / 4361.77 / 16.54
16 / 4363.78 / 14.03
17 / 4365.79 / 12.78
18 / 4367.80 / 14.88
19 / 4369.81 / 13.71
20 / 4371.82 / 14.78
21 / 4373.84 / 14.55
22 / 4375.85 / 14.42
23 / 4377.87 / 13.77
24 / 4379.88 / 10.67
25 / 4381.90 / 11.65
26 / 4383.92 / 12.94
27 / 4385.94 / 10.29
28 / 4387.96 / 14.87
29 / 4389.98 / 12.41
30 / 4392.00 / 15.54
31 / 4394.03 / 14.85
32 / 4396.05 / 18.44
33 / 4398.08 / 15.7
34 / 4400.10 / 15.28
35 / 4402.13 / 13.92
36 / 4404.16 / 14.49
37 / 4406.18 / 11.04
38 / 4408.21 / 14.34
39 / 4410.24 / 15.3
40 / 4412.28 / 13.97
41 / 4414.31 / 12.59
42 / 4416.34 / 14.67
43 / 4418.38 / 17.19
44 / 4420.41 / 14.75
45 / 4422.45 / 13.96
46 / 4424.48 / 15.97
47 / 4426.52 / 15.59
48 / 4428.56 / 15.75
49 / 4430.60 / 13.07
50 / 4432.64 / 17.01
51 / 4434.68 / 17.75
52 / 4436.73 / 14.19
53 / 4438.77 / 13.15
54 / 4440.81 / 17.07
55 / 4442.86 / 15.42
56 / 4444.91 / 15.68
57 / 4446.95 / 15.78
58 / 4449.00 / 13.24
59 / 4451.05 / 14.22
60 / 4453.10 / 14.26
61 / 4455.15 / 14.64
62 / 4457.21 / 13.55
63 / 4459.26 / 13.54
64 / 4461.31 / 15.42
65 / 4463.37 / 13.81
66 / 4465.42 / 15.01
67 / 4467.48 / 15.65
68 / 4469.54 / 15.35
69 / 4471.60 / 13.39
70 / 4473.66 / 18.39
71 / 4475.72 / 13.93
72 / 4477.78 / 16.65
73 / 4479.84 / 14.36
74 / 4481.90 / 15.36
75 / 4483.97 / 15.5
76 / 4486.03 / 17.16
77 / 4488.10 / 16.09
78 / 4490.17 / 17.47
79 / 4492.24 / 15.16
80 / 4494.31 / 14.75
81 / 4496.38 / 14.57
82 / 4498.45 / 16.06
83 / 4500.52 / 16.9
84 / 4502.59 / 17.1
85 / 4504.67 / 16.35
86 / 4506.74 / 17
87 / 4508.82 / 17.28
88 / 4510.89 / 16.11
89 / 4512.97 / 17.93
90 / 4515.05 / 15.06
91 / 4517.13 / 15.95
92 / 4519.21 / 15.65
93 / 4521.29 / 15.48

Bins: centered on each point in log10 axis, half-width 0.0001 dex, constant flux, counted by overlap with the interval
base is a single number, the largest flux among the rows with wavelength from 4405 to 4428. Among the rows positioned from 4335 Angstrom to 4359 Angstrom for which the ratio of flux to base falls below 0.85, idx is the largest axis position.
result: 4355.75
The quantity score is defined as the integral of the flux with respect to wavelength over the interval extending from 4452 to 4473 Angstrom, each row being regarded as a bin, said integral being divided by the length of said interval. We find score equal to 14.5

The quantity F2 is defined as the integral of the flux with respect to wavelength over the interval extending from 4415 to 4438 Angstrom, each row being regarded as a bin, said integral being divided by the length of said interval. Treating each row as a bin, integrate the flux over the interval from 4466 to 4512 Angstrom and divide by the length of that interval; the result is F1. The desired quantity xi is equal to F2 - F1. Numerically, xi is -0.5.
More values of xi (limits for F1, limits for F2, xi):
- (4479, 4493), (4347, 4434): -1.6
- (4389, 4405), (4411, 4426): -0.3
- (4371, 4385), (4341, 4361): 0.8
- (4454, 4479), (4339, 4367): -1.0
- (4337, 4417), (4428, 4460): 1.0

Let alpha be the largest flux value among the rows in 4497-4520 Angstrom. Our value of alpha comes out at 17.93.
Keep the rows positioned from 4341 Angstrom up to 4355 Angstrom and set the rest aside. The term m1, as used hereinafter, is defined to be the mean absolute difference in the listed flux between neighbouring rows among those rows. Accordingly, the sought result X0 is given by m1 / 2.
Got 0.78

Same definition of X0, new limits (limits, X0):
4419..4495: 0.78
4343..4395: 0.81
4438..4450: 0.85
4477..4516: 0.57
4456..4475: 0.79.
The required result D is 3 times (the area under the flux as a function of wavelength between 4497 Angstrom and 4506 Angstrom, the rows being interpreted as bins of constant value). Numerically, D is 446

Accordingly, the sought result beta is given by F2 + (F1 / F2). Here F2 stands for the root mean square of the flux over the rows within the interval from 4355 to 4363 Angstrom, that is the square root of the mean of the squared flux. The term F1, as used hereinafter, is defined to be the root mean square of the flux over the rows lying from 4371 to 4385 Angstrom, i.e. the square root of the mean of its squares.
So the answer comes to 16.75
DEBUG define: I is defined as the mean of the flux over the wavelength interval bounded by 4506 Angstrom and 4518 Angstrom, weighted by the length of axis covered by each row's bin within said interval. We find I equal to 16.6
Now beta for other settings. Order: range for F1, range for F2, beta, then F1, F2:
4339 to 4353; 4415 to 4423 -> 16.06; 13.2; 15.2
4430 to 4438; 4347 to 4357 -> 14.69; 15.6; 13.5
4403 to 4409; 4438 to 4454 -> 15.81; 13.4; 14.9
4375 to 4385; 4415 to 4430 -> 16.27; 12.8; 15.4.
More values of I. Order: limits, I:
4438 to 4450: 15.1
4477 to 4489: 15.8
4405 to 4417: 13.6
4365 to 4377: 14.2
